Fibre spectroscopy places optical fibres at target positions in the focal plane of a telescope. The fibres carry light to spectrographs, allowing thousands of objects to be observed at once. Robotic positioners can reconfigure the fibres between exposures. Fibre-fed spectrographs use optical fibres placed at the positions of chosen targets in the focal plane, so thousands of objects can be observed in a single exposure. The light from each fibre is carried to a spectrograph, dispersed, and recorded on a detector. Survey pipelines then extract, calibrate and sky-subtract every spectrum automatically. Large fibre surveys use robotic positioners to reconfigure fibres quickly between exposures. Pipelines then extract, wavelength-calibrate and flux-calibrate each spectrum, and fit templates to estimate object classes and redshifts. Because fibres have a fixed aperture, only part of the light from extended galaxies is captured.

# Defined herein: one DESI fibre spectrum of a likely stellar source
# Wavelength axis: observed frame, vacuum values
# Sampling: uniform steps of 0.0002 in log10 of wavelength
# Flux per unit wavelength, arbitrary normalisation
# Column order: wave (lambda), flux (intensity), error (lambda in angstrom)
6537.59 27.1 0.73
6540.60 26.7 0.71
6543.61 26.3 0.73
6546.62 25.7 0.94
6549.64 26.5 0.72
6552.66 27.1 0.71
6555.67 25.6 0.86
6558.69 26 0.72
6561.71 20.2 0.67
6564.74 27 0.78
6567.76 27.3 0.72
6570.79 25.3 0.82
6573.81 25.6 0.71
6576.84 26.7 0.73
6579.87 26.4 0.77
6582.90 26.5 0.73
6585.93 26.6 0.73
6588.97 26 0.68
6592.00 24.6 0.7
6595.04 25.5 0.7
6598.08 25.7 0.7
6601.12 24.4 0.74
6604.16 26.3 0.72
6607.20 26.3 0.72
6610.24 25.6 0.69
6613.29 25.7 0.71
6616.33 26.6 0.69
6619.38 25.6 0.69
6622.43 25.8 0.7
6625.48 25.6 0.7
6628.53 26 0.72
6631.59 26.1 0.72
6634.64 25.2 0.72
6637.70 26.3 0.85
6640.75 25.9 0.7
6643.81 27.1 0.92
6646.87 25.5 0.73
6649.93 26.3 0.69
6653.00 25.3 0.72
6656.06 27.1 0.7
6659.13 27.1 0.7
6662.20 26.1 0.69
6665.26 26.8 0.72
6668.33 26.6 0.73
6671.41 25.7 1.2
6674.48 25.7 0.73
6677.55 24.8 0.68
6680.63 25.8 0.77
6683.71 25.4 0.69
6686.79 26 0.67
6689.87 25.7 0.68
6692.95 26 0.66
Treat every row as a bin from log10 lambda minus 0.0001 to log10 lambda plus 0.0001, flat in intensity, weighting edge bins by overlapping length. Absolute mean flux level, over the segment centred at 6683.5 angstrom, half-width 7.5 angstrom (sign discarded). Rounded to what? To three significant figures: 25.5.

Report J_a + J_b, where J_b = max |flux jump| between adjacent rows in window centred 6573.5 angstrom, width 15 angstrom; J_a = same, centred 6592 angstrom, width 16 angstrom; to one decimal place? 3.4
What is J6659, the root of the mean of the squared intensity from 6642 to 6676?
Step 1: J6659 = 26.3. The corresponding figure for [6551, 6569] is 25.7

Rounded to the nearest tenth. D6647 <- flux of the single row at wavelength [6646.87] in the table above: 25.5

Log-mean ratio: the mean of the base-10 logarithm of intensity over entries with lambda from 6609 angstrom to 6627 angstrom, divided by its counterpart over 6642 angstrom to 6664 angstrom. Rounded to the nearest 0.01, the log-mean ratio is 0.99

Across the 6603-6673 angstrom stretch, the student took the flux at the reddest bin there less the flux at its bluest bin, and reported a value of -0.6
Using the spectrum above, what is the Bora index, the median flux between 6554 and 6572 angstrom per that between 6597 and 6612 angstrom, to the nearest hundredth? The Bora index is 1.00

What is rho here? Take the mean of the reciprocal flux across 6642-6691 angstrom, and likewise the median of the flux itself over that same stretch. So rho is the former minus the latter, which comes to -25.86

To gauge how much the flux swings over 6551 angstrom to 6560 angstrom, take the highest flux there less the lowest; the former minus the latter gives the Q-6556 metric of 1.5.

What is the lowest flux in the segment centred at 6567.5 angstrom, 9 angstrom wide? 25.3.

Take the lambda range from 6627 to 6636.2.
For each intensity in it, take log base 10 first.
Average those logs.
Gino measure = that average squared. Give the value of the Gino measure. 1.99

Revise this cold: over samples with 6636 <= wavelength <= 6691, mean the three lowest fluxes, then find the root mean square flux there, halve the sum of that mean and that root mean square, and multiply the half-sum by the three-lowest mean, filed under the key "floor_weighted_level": 645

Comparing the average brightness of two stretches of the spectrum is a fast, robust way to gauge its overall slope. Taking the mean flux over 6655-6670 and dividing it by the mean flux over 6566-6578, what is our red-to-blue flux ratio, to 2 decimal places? 1.02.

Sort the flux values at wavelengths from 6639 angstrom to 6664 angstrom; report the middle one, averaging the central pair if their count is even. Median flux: 26.2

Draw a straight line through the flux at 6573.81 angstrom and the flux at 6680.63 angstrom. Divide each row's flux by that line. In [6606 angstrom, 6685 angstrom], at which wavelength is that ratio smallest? 6677.55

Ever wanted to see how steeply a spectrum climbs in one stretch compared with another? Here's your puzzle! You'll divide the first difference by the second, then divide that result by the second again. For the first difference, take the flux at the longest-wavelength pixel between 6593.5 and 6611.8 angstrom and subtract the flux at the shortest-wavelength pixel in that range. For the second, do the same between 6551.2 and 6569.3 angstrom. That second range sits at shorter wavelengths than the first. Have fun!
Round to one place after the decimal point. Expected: 2.5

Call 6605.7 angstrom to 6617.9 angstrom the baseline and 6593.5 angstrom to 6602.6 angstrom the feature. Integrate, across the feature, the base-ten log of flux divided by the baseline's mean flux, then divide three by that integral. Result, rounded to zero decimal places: -23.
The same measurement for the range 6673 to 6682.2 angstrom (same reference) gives -31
